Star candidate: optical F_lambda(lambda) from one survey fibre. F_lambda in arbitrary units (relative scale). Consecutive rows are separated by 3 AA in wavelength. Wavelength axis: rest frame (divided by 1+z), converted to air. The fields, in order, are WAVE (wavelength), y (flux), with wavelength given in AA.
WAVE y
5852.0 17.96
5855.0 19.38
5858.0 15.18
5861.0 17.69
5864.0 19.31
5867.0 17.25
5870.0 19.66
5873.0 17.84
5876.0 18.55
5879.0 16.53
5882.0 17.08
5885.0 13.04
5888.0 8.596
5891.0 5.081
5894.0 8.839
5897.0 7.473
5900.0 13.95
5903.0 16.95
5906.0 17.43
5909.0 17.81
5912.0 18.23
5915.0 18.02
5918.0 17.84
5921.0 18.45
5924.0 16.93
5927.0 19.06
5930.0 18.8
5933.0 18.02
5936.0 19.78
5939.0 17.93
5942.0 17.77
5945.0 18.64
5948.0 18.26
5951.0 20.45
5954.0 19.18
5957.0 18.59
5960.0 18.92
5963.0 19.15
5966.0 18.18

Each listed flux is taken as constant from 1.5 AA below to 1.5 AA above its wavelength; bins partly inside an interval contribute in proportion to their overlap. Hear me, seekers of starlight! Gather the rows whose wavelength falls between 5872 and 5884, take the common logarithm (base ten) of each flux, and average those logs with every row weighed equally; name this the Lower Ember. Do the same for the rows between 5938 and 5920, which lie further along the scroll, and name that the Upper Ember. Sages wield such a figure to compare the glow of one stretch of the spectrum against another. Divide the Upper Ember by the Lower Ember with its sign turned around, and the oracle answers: -1.02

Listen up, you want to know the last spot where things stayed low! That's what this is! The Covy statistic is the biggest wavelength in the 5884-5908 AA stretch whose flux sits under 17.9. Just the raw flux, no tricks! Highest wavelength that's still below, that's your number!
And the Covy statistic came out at 5906.0 AA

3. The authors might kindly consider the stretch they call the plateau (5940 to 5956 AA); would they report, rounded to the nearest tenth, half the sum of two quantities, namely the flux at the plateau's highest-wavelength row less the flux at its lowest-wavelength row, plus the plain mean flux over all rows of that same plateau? 10.1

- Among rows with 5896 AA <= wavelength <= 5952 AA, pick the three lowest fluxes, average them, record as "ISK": 12.8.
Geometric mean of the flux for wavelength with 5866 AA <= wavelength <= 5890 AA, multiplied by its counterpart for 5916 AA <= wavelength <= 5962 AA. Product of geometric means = 290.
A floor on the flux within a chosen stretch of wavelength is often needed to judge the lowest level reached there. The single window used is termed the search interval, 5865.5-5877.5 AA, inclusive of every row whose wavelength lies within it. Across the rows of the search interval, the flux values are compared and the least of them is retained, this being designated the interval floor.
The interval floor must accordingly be 17.25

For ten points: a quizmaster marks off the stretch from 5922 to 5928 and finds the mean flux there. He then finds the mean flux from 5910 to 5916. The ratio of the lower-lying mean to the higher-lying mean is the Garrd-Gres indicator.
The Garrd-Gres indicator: 1.01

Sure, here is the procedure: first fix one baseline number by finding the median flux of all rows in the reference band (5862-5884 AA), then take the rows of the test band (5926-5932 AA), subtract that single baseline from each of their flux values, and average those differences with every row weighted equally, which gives 1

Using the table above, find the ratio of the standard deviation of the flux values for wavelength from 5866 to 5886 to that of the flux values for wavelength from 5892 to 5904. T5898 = 0.5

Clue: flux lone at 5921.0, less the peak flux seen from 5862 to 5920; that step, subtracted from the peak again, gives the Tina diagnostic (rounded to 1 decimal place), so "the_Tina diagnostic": 20.9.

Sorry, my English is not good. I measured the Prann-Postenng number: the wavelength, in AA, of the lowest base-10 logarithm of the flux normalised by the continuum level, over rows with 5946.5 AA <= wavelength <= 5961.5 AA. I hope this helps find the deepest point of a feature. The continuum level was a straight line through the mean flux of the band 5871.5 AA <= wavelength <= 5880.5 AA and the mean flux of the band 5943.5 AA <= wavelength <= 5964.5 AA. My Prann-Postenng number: 5948.0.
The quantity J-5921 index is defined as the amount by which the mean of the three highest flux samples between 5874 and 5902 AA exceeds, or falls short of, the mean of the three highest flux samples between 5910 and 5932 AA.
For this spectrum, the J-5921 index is -1.4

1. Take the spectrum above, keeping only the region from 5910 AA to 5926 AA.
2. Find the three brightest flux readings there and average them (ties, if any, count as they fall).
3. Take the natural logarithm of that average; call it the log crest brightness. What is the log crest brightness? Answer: 2.90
